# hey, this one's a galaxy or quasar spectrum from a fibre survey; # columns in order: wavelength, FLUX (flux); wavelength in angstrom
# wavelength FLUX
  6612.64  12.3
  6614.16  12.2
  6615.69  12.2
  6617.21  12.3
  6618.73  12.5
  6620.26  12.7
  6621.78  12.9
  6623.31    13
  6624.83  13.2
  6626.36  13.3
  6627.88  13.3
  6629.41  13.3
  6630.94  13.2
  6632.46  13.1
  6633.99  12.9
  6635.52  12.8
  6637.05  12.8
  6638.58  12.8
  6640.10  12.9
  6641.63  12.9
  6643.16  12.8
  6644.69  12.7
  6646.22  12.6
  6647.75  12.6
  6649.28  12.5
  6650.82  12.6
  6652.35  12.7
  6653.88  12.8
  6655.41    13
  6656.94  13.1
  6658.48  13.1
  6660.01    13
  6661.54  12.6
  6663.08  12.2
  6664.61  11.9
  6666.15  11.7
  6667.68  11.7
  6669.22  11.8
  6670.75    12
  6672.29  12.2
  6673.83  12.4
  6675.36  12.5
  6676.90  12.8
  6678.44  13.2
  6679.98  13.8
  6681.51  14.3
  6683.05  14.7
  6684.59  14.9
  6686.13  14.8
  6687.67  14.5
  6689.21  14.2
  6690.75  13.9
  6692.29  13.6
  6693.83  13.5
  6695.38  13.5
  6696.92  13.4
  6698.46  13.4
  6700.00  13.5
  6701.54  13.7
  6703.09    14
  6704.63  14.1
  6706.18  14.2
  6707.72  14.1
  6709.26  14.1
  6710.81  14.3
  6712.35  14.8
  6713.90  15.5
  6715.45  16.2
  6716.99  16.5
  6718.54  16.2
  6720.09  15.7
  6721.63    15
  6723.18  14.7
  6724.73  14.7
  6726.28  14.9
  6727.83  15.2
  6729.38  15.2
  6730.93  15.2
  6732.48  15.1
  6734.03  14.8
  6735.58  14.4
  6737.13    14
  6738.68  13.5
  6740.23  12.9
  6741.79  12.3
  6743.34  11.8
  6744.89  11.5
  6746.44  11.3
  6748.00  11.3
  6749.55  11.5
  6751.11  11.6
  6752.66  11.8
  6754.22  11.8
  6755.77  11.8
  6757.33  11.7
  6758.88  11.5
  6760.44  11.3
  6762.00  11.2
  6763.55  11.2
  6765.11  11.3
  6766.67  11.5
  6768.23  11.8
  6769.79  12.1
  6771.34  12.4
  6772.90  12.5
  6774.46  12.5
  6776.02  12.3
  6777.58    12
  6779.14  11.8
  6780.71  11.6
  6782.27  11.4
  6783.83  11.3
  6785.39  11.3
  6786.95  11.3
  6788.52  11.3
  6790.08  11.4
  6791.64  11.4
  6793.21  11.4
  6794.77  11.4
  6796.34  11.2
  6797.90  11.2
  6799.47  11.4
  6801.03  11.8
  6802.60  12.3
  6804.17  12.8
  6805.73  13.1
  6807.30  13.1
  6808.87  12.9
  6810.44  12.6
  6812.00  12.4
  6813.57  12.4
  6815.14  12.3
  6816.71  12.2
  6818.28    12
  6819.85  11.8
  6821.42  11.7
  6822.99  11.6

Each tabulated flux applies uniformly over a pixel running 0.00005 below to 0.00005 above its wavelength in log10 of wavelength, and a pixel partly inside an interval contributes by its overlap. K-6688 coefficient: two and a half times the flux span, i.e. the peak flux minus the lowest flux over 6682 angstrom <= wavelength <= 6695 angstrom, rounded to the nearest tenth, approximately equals 3.5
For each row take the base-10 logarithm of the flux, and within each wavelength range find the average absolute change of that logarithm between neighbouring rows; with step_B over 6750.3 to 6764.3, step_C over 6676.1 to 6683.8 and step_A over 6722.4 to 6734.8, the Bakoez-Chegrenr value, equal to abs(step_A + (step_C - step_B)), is 0.015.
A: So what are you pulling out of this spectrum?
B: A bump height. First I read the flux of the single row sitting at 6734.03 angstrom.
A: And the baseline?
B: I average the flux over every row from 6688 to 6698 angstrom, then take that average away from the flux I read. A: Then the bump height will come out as 1.1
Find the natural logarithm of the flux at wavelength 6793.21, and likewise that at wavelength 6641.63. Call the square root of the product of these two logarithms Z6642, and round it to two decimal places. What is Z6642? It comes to 2.49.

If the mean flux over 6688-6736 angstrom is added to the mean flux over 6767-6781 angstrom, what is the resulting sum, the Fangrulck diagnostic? 26.7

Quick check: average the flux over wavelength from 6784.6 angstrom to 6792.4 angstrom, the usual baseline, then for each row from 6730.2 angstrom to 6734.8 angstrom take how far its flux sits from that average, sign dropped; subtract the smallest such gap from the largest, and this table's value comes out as 0.40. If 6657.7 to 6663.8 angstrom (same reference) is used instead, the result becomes 0.90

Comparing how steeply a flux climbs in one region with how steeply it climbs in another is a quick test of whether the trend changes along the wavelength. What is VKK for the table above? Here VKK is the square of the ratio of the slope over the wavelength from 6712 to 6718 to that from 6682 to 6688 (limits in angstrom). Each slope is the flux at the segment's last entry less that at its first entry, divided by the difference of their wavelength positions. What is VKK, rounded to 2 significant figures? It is 72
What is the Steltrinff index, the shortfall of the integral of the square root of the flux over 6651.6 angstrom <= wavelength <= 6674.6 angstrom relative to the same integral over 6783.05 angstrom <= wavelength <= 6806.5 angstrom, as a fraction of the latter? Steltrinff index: -0.013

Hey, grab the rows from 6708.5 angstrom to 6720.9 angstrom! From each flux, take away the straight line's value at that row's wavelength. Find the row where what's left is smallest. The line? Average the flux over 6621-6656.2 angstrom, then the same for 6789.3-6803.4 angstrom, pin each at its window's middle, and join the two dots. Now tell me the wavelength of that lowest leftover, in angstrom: 6709.26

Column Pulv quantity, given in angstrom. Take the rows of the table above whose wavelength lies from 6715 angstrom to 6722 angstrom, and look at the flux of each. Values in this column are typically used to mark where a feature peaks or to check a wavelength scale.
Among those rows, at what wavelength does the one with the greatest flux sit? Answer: 6716.99 angstrom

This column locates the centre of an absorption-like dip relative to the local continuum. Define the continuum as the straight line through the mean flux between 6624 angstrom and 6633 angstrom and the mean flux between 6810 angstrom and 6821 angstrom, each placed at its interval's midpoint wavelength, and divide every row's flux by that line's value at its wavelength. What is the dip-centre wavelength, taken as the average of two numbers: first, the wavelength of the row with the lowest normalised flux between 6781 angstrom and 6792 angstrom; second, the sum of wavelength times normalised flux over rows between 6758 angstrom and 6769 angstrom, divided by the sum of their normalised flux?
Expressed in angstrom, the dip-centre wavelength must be 6773.7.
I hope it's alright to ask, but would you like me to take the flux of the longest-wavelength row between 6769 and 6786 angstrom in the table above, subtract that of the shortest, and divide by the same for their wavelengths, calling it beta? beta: -0.05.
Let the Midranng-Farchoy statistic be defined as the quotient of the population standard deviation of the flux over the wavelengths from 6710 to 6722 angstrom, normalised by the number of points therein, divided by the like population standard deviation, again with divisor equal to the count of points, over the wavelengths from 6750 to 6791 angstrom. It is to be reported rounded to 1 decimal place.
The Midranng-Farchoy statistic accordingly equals 1.8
